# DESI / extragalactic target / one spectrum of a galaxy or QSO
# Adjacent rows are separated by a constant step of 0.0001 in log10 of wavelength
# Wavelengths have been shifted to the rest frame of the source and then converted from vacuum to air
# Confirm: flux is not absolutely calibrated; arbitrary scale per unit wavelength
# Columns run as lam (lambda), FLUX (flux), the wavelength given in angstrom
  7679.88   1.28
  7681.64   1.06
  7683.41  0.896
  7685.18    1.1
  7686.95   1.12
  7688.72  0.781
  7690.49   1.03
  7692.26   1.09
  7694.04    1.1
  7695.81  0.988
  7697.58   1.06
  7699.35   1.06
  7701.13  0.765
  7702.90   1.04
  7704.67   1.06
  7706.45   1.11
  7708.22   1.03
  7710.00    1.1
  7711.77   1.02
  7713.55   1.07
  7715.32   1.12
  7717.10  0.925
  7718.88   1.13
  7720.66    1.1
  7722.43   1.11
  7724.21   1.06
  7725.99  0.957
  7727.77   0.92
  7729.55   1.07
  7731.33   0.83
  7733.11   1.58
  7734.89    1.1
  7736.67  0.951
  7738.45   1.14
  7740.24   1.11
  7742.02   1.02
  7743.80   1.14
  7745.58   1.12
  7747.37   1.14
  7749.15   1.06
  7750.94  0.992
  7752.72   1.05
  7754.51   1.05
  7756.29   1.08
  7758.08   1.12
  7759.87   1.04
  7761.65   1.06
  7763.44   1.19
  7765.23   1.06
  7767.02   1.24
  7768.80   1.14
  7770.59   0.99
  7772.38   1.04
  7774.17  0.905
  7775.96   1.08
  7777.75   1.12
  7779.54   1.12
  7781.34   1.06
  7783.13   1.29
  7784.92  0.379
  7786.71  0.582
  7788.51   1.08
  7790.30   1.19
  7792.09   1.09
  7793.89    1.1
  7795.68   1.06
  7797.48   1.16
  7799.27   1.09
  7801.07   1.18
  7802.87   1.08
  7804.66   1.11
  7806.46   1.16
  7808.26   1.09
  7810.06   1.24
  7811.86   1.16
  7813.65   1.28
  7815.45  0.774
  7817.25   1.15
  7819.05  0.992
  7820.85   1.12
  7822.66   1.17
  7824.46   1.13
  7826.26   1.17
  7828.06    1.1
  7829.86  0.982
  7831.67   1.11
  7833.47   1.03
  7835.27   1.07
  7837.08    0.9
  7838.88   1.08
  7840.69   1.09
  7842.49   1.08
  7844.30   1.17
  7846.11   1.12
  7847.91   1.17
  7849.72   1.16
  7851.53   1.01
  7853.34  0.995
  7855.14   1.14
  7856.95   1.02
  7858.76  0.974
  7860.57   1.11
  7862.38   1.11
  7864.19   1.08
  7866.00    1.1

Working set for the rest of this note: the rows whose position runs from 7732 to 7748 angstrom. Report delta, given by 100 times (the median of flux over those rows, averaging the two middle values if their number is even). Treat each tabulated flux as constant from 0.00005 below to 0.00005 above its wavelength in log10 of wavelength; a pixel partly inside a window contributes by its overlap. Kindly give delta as 112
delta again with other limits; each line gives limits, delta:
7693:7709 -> 106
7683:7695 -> 109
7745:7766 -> 106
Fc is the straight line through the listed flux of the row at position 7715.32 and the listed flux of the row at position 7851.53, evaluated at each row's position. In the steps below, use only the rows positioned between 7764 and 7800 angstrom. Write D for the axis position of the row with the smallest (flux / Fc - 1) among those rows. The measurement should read 7784.92 angstrom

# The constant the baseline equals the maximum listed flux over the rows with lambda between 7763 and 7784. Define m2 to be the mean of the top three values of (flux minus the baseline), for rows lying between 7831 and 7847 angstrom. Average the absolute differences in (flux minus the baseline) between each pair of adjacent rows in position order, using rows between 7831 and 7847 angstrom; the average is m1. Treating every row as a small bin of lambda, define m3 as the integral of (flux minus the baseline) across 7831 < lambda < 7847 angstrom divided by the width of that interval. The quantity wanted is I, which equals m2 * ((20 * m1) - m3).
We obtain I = -0.28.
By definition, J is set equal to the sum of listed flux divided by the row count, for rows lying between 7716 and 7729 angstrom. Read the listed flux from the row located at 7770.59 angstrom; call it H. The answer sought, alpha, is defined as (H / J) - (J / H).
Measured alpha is -0.1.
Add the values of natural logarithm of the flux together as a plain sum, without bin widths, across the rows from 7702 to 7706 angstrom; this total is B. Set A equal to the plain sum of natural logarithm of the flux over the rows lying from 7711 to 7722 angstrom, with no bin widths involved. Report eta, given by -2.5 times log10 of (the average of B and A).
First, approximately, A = 0.34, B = 0.1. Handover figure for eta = 1.6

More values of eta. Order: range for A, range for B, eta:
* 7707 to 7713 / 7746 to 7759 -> 1.3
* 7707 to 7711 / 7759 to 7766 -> 1.6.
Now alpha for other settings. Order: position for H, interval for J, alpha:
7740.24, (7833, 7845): 0.1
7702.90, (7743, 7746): -0.2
